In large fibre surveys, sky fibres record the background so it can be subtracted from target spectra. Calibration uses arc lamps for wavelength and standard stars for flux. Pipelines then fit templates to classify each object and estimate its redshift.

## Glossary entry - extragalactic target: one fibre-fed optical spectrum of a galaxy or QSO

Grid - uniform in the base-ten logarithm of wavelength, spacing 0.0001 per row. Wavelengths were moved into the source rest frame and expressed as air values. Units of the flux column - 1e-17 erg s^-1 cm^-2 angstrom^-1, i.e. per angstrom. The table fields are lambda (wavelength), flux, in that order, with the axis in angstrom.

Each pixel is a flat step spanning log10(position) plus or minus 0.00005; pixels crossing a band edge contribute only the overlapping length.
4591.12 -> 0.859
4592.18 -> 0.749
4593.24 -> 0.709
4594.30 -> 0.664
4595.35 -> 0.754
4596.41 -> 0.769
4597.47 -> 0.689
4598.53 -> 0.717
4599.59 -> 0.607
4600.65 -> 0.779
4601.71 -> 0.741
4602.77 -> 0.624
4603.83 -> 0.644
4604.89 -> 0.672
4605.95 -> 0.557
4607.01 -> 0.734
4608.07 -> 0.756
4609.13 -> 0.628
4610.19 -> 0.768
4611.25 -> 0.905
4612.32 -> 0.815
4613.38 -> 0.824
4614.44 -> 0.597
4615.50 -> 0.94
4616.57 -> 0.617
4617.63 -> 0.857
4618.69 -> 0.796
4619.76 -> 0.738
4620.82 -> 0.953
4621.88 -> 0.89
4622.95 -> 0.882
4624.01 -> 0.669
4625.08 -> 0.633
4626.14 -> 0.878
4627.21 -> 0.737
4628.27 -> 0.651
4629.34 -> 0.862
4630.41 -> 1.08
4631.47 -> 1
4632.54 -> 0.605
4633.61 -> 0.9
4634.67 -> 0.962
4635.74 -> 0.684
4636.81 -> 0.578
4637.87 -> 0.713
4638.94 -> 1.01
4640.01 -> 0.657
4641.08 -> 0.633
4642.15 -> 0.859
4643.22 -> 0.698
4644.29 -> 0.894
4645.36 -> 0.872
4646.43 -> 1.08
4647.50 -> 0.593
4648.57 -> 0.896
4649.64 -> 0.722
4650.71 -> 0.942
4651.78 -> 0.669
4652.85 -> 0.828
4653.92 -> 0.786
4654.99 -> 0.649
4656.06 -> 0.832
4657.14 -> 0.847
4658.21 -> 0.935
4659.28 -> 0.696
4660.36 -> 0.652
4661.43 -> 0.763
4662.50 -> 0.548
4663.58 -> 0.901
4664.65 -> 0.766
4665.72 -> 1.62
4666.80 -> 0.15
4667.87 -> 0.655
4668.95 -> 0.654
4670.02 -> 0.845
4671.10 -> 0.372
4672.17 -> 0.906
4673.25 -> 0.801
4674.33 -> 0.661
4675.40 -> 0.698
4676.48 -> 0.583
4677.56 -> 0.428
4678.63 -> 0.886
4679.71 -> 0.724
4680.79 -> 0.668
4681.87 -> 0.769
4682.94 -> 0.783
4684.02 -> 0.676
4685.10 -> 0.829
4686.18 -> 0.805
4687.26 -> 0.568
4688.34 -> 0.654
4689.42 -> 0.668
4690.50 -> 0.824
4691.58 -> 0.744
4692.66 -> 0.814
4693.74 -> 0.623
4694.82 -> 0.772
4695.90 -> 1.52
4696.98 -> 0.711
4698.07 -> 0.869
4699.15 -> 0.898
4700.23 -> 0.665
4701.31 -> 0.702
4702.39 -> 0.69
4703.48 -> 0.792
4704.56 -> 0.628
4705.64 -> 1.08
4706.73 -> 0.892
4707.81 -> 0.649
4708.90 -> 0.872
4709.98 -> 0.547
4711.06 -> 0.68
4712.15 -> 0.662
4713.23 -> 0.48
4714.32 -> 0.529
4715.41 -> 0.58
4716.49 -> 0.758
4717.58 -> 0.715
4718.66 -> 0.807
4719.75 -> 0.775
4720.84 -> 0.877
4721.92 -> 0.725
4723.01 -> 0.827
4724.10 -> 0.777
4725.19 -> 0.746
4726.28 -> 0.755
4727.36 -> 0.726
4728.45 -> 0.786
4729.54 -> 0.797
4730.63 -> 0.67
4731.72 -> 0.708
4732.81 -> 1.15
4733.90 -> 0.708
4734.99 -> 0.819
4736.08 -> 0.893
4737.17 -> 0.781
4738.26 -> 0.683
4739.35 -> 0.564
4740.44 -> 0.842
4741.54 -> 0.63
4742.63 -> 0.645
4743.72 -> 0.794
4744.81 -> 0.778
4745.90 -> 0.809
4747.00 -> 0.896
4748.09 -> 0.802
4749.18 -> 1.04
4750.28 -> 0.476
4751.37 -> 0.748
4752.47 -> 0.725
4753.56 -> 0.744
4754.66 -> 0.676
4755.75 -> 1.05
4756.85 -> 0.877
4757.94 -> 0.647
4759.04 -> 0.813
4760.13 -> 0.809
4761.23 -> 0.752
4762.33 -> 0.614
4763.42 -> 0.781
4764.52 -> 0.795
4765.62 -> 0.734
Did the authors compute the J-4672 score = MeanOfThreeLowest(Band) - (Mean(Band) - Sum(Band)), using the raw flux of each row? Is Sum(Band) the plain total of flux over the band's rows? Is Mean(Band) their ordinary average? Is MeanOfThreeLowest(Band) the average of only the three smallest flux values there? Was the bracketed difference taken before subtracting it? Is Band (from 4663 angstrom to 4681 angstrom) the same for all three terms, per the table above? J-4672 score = 11.9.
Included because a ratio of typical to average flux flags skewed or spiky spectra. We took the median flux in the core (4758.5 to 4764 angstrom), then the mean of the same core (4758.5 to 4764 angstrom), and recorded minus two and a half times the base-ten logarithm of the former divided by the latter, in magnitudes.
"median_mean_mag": -0.038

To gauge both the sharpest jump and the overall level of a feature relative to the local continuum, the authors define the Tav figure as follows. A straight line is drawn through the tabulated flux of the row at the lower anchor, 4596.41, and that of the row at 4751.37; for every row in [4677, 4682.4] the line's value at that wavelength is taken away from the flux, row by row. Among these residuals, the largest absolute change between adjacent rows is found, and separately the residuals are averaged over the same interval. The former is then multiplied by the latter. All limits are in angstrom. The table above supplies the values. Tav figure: -0.029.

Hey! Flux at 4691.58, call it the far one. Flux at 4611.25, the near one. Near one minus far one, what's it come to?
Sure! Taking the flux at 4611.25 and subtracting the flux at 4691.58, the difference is 0.16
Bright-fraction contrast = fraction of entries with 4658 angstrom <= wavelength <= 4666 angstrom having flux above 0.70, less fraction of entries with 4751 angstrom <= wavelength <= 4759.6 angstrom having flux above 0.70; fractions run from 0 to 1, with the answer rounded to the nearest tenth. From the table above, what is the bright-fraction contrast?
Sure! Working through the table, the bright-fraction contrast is -0.1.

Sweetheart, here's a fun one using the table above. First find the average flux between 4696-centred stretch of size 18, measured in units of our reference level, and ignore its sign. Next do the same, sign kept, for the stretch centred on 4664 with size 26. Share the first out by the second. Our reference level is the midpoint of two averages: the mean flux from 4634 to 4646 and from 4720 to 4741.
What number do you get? 1.04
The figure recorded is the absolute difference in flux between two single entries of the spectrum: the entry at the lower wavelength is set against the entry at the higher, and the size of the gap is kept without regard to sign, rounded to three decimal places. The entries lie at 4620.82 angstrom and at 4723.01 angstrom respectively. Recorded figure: 0.126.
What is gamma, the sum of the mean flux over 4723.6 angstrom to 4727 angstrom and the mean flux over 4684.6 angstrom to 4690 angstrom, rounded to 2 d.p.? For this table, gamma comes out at 1.46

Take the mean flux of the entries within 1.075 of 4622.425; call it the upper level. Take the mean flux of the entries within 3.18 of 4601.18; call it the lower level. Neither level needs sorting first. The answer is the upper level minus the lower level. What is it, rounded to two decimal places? 0.20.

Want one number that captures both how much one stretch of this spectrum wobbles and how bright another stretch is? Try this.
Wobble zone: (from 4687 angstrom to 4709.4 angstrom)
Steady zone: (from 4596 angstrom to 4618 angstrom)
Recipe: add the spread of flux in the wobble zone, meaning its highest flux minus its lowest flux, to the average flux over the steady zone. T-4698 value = 1.68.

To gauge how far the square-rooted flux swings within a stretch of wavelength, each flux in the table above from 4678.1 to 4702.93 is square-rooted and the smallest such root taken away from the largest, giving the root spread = 0.48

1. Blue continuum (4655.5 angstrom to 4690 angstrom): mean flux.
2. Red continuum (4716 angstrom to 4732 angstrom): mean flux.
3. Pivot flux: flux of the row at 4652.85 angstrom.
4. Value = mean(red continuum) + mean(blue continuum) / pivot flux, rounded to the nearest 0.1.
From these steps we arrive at 1.6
